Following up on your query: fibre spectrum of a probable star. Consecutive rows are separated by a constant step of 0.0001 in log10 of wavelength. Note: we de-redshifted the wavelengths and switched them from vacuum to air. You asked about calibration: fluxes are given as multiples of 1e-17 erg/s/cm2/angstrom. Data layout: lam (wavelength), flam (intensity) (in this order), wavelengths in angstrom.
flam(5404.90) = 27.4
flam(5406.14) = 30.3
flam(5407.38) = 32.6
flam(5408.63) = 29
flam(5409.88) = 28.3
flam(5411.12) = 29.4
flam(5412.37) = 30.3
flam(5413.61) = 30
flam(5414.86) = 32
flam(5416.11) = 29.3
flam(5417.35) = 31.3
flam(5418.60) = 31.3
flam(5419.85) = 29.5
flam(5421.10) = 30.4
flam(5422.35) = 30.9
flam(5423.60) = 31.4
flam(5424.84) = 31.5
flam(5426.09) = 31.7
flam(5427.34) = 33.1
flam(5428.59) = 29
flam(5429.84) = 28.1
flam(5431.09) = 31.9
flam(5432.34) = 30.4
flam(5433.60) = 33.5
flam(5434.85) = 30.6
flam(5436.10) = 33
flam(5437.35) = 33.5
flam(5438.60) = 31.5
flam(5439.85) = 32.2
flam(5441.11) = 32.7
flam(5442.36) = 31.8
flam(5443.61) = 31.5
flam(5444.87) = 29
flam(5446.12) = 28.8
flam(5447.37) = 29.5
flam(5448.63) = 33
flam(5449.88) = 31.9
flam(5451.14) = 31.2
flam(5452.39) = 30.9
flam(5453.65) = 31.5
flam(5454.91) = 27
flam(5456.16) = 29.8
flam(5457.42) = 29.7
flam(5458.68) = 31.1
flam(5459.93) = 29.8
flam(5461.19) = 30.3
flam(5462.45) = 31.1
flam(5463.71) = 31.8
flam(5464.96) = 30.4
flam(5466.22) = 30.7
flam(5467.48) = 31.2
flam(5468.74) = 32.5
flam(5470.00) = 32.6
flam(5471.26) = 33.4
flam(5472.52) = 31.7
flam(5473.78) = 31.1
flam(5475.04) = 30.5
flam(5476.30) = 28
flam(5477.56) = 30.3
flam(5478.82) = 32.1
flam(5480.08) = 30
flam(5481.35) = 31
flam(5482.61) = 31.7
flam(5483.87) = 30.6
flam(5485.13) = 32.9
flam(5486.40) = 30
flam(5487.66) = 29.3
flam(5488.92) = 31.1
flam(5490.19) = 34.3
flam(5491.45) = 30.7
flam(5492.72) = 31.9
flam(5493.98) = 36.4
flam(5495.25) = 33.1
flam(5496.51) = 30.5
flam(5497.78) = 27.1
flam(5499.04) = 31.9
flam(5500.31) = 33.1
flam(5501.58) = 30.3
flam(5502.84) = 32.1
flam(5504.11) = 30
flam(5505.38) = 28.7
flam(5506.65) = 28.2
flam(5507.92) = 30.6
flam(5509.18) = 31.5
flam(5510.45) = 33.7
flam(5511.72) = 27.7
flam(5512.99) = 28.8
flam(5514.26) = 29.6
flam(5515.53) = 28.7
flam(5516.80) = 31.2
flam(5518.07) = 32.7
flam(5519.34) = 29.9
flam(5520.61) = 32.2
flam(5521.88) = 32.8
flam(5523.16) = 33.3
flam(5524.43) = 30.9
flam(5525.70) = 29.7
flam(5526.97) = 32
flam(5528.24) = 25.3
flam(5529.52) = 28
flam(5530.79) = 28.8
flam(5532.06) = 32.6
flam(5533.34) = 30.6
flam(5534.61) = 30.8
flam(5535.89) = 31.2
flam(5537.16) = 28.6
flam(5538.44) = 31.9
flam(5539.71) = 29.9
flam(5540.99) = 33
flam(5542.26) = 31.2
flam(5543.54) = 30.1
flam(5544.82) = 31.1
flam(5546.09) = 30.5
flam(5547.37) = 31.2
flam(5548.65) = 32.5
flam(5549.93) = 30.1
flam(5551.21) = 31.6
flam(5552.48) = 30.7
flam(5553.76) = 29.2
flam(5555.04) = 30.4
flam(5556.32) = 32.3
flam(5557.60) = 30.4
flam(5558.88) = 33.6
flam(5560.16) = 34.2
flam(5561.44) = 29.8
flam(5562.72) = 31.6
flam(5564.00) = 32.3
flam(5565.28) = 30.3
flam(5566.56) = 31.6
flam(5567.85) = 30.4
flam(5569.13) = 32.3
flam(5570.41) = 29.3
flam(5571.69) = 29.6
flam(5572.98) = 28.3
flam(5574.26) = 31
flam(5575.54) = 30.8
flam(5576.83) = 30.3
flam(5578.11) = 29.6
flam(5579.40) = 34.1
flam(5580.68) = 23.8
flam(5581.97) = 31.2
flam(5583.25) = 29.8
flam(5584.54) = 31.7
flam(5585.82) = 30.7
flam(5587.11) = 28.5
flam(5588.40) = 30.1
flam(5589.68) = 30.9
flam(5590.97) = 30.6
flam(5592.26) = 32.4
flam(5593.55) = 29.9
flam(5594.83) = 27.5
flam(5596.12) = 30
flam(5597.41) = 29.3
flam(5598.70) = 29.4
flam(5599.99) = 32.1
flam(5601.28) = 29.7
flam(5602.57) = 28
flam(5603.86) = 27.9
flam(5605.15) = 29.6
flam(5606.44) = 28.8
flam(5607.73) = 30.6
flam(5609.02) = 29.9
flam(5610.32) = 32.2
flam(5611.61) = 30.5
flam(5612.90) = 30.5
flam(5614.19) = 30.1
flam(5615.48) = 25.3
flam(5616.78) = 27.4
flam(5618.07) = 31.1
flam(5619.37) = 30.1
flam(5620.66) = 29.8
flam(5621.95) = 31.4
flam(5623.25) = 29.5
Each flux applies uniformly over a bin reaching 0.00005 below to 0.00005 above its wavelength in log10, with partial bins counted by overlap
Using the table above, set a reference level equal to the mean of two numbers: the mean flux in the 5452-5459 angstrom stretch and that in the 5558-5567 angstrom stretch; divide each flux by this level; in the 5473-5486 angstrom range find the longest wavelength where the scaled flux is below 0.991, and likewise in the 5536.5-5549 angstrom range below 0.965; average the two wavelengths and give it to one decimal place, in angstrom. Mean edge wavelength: 5510.5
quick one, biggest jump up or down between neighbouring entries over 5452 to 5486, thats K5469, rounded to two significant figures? 4.5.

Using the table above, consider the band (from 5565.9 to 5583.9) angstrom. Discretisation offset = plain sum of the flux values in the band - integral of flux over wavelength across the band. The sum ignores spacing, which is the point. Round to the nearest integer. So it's -120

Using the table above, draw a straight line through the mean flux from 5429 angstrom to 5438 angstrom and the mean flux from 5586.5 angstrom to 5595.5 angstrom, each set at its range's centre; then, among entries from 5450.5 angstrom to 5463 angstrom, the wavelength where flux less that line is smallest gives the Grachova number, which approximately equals 5454.91 angstrom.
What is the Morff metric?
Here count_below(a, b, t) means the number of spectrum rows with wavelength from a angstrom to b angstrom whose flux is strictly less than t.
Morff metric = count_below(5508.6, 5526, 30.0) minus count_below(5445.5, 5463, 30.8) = -1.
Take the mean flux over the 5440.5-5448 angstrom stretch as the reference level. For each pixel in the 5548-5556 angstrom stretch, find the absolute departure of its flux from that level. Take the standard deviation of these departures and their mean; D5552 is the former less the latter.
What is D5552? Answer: -0.2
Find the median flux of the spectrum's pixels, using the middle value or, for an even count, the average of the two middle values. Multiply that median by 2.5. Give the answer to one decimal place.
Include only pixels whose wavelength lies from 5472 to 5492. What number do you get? 77.1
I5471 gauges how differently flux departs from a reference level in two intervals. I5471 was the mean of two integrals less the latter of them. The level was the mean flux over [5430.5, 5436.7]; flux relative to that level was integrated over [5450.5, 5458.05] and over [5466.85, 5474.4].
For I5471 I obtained -7.8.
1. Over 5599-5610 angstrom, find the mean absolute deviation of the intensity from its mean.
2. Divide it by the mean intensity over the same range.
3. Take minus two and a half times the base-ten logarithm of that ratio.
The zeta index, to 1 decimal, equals 3.7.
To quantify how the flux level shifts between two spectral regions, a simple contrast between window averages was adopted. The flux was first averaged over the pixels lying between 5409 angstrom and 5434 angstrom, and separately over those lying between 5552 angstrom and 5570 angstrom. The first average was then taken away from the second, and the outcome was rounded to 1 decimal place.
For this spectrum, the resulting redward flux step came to 0.7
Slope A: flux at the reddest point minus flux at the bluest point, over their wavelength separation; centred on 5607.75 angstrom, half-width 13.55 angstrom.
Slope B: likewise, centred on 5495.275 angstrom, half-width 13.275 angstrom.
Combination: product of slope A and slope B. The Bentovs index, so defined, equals -0.004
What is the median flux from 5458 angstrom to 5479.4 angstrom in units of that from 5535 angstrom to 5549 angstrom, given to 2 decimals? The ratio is 1.00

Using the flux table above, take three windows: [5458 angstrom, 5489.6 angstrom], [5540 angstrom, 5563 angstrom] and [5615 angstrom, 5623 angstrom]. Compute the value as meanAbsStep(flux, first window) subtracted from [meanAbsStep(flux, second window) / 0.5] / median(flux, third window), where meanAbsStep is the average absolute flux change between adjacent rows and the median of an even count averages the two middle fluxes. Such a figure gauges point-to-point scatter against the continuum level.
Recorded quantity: -1.13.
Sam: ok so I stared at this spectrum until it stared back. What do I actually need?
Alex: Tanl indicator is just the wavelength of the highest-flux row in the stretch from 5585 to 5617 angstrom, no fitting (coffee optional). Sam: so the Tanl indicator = 5592.26 angstrom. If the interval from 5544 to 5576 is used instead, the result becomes 5560.16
